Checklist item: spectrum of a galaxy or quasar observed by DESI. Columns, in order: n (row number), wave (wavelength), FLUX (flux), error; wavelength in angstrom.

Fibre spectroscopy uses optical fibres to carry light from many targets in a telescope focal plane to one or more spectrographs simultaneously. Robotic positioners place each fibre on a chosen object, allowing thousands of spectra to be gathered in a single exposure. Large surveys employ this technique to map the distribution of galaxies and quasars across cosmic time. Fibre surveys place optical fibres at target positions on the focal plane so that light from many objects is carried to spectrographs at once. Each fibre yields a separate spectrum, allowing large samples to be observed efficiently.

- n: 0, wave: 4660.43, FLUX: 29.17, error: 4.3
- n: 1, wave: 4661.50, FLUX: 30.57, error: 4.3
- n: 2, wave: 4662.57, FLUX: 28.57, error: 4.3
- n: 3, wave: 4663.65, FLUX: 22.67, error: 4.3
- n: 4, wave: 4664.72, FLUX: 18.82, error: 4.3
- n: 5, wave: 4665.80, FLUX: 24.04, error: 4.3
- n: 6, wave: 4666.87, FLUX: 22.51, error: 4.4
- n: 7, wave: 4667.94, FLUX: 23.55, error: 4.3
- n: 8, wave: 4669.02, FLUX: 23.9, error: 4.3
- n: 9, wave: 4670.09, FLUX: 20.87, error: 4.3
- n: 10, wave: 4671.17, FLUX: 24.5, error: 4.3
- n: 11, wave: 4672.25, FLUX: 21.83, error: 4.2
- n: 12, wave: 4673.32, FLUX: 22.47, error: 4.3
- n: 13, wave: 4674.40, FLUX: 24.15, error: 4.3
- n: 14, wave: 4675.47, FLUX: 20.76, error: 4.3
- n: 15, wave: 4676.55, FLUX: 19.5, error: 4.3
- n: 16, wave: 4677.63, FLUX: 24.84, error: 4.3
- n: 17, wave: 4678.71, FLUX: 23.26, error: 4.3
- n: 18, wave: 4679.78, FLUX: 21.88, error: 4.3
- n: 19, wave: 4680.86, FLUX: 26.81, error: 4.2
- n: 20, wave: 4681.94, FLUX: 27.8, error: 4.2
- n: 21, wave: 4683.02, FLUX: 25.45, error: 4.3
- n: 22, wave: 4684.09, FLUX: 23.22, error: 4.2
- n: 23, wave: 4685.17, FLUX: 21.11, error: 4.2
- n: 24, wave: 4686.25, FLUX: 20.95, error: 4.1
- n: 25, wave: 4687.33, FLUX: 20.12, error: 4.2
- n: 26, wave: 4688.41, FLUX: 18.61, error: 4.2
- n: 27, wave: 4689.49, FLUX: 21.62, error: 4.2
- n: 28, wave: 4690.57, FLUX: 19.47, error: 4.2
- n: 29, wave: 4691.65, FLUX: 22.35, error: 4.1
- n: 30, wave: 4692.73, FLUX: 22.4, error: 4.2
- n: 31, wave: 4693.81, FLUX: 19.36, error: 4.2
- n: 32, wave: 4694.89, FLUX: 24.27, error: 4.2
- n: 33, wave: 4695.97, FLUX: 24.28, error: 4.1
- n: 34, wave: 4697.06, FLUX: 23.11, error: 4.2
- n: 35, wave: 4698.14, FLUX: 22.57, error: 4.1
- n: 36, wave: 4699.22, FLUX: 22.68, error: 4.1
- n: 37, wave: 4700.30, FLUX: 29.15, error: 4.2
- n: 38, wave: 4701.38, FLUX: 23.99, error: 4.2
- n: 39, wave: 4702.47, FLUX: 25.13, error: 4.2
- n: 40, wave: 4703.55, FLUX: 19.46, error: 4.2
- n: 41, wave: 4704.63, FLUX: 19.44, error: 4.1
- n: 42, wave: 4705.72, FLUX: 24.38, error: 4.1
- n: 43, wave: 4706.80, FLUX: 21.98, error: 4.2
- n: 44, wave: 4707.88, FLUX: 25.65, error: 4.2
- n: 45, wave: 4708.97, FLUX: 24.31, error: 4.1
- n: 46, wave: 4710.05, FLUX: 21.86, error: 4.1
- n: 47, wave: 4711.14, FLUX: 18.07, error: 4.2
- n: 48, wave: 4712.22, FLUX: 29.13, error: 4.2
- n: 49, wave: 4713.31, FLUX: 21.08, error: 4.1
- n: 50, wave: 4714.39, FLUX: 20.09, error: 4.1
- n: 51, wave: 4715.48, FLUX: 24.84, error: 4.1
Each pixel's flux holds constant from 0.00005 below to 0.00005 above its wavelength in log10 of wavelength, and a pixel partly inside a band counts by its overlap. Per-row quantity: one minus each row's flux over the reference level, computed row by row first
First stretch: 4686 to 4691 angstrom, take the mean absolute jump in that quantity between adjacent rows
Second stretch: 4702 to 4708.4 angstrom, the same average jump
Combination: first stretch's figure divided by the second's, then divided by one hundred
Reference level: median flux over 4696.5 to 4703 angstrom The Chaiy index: 0.0056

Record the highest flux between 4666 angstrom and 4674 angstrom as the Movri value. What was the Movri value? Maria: 24.5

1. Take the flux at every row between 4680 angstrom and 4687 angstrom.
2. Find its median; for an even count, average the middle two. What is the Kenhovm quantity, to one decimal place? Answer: 24.3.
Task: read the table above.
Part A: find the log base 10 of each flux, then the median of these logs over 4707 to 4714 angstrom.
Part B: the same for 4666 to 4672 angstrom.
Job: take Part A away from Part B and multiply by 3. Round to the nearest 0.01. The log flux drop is 0.03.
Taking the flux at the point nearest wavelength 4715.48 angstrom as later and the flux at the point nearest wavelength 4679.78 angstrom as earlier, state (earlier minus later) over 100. -0.030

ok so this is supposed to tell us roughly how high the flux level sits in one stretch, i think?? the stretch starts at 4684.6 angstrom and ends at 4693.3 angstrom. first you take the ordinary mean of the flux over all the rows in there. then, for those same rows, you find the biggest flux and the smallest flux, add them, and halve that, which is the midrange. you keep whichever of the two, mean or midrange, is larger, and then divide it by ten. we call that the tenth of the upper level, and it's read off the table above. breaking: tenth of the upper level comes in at 2.08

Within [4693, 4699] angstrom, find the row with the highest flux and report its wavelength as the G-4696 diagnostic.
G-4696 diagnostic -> 4695.97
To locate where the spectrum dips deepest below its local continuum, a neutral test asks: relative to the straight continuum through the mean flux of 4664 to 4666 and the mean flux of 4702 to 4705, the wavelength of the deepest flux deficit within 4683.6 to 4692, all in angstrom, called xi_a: 4688.41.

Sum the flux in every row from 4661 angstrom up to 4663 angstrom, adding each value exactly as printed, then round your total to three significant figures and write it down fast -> 59.1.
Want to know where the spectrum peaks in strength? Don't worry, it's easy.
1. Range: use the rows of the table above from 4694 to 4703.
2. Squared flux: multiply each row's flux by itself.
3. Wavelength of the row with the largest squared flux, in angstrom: 4700.30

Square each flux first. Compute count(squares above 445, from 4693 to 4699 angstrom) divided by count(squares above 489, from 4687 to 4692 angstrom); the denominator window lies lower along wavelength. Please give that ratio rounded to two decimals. 4.00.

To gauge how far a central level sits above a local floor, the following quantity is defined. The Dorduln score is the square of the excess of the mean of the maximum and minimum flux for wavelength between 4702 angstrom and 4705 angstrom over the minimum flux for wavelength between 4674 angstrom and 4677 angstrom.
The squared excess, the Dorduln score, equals 7.8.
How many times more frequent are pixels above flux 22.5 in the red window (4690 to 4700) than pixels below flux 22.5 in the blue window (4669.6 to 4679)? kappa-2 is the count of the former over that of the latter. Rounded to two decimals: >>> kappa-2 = 1.00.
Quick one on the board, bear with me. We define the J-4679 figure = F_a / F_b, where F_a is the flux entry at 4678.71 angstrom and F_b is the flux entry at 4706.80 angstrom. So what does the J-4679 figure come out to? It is 1.06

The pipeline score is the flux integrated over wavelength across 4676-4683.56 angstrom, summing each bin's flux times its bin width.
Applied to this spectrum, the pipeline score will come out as 183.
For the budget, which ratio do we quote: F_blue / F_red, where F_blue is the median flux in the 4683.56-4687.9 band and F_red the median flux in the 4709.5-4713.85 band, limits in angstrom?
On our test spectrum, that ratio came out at 0.98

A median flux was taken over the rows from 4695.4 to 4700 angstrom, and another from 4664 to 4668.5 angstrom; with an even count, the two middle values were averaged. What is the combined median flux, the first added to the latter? 45.9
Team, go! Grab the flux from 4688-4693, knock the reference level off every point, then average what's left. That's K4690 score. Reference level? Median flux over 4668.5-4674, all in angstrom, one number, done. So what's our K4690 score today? -1.6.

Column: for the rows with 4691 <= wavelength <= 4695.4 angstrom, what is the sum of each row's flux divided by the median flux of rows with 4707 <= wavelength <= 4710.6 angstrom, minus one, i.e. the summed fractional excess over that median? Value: -0.4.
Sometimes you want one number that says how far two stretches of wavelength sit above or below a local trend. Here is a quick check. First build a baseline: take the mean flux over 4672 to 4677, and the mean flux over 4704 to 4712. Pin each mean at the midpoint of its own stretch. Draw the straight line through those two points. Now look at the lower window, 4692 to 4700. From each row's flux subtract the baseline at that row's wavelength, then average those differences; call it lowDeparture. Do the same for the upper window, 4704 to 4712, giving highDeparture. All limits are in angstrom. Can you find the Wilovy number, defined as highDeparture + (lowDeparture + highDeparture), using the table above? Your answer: 0.6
